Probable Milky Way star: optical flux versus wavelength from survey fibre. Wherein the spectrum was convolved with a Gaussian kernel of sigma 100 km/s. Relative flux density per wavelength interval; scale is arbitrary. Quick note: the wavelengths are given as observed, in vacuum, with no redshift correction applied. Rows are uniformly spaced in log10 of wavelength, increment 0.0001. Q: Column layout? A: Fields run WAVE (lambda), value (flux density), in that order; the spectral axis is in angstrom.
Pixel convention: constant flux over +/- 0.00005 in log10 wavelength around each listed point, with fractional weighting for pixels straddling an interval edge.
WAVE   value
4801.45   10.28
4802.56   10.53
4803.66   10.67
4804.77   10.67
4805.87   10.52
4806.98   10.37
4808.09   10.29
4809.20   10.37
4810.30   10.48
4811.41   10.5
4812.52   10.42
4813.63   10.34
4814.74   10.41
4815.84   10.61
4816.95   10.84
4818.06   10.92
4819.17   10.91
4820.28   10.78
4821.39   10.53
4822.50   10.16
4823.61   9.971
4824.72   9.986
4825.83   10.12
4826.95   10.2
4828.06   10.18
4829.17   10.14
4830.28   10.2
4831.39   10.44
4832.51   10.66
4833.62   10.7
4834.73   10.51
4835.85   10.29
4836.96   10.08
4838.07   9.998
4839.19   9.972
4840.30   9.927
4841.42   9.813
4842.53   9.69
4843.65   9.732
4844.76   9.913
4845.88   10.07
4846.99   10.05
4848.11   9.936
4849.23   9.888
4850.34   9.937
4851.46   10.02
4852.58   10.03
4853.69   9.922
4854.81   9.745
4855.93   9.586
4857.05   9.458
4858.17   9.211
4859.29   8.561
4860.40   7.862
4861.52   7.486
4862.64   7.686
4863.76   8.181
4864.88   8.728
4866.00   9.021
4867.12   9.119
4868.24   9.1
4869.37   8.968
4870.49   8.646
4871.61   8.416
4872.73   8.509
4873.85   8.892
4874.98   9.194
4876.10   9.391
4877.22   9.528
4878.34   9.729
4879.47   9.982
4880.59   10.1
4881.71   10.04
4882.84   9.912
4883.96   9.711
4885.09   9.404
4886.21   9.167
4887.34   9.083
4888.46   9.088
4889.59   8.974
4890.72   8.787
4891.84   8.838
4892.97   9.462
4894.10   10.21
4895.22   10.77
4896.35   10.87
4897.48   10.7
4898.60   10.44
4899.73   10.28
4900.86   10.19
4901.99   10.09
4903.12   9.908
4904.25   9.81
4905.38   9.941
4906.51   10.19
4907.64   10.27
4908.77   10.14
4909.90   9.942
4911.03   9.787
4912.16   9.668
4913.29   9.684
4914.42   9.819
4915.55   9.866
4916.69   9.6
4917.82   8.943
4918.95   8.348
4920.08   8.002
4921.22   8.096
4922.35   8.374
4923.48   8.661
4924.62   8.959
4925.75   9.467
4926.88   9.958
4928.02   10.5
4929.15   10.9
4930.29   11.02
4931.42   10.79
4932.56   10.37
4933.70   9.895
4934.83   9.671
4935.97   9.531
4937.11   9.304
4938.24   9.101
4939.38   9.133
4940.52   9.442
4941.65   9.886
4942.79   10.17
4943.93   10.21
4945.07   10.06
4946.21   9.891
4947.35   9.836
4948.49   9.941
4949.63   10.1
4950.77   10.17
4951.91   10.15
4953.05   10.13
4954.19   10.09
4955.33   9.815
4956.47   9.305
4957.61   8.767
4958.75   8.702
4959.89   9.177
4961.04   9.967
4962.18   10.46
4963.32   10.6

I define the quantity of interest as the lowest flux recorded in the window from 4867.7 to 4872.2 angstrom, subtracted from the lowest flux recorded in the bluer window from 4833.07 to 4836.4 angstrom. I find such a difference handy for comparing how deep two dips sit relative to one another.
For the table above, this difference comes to 1.9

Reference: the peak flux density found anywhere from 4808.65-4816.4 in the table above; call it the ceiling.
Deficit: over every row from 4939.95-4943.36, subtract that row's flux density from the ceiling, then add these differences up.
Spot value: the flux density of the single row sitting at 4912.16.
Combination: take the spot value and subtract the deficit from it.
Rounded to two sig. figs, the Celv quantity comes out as 7.3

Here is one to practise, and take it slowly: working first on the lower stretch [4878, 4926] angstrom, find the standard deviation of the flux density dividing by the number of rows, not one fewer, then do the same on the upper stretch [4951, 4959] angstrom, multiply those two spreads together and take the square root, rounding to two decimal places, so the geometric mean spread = 0.64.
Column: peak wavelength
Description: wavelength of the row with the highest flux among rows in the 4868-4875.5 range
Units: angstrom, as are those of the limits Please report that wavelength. 4874.98 angstrom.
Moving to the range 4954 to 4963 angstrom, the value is 4962.18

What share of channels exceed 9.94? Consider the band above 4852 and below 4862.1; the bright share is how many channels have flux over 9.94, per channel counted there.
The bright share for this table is 0.11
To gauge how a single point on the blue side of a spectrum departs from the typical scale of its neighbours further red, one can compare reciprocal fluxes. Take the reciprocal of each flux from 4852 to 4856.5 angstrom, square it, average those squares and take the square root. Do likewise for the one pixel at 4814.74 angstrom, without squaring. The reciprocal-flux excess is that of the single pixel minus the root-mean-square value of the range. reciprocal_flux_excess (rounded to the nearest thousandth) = -0.006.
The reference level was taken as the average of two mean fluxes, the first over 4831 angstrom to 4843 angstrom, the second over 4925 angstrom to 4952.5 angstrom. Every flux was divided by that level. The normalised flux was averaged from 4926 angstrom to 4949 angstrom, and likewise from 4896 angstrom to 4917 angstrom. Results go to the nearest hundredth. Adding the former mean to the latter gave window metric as 1.99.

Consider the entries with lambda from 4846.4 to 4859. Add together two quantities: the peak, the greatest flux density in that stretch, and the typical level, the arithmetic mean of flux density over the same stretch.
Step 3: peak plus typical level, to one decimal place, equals 19.8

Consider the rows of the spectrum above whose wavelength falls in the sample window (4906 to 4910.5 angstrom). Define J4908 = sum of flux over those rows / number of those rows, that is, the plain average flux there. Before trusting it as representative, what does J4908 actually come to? 10.1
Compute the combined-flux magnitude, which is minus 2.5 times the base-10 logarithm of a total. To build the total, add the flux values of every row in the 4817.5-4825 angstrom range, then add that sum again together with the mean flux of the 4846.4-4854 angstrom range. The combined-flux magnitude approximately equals -5.49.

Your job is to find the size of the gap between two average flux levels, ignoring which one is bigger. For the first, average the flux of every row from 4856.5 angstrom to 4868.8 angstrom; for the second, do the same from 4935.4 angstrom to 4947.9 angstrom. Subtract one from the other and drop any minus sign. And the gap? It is 1.10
